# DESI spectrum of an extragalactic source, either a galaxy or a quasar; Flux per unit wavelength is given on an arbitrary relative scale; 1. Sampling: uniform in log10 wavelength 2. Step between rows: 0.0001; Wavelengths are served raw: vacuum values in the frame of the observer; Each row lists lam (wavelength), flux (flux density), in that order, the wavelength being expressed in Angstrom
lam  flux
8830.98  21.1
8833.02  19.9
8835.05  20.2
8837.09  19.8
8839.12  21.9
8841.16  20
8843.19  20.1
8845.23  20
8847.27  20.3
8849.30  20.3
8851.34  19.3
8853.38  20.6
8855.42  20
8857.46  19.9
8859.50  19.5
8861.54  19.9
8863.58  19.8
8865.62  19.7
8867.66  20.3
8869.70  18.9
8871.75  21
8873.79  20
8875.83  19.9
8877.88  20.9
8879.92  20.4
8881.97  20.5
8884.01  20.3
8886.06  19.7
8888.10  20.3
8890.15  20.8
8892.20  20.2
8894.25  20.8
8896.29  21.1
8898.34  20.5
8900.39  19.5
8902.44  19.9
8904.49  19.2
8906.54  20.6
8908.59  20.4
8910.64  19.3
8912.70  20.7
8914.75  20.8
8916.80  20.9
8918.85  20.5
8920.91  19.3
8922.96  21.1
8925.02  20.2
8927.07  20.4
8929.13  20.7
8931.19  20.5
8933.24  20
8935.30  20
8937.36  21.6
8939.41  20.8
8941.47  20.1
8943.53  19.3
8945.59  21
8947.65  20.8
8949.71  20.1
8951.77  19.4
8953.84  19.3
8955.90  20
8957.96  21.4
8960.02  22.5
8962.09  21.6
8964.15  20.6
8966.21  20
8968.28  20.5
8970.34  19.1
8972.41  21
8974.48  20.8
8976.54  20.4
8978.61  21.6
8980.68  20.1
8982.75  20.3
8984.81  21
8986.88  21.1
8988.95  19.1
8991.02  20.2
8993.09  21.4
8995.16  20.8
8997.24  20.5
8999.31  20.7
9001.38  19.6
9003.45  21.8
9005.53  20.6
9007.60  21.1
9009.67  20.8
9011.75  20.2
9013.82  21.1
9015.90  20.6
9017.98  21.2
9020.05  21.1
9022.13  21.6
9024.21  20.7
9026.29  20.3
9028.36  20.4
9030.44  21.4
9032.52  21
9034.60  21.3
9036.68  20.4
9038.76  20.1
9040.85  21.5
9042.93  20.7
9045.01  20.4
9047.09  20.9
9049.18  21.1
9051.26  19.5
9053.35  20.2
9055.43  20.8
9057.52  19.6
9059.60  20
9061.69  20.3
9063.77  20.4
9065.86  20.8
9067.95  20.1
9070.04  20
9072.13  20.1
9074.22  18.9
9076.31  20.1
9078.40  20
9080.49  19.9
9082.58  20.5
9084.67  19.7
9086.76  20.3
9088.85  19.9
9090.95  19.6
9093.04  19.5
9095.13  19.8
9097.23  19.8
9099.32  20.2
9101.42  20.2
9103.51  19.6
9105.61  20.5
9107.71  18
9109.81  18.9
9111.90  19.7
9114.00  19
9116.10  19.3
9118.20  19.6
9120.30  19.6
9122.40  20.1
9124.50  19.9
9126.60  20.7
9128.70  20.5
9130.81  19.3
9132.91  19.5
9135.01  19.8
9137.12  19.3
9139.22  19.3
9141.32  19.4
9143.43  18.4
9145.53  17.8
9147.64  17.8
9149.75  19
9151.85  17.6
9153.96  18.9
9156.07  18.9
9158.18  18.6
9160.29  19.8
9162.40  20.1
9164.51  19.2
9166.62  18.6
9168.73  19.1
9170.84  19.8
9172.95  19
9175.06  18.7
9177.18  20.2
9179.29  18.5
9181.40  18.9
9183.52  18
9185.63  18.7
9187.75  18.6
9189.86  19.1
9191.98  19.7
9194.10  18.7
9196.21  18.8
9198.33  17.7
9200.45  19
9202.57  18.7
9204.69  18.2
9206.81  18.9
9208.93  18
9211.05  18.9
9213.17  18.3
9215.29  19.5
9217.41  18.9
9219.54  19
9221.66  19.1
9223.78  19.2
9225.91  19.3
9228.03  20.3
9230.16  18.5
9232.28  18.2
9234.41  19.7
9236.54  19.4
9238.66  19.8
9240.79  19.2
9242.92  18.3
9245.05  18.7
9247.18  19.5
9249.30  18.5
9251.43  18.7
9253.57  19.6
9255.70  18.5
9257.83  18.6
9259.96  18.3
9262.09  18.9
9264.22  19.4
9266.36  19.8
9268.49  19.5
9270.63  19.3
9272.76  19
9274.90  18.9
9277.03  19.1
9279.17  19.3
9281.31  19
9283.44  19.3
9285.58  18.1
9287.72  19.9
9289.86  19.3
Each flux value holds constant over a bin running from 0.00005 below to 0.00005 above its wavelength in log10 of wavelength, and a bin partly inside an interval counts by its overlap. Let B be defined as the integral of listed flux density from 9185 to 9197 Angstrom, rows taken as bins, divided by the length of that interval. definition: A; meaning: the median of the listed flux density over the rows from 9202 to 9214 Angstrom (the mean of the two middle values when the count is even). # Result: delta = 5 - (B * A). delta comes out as -346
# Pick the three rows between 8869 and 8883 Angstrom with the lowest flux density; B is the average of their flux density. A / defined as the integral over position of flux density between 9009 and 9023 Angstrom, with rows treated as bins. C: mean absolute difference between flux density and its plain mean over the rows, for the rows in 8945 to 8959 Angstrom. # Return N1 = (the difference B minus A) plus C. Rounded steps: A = 293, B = 19.6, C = 0.67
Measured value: -273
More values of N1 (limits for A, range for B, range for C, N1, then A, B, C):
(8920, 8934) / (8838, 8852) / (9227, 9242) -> -264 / 285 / 19.8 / 0.57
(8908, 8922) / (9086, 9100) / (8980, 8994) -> -264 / 284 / 19.6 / 0.61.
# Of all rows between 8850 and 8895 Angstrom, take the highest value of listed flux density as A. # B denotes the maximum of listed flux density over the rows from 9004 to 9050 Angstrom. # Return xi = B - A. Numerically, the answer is 0.6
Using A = 21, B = 21.6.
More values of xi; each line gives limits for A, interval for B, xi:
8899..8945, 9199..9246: -1.3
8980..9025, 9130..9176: -1.7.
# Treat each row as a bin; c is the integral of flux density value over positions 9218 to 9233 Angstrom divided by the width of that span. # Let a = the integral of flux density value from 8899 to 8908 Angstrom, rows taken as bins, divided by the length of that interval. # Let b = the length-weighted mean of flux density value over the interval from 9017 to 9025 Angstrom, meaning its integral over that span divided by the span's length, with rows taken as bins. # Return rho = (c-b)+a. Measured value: 18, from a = 19.9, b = 21.2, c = 19.1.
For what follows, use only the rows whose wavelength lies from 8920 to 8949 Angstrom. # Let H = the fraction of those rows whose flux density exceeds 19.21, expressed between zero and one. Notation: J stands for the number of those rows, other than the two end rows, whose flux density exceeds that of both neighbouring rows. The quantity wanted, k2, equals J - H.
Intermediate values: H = 1.00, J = 4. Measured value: 3.0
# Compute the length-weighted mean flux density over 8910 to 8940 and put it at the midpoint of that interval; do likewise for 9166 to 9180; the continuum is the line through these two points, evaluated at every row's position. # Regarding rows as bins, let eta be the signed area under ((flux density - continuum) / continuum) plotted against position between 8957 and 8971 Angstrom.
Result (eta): 0.4 Angstrom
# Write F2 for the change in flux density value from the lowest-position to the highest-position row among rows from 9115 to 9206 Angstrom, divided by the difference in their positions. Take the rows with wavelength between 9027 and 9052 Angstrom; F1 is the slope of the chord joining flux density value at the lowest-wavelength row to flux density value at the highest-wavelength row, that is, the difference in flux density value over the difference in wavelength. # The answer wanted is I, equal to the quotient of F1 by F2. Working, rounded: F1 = -0.0393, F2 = -0.01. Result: 3.17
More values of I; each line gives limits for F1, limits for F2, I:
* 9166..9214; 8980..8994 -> -0.06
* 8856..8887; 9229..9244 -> 0.45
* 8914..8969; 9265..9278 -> 0.09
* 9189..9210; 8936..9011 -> 5.21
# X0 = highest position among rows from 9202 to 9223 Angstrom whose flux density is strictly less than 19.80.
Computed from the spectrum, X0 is 9221.66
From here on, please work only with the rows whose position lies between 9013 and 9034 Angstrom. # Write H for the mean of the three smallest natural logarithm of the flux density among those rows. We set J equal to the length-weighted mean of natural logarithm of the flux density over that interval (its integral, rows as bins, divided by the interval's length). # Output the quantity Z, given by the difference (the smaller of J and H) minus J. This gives -0.024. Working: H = 3.02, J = 3.04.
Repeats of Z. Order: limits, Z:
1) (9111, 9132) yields -0.028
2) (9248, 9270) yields -0.030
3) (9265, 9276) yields -0.012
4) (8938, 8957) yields -0.040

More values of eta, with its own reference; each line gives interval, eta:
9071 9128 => 0.6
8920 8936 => -0.1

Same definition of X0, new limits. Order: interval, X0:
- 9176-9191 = 9189.86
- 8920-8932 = 8920.91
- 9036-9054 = 9051.26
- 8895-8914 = 8910.64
